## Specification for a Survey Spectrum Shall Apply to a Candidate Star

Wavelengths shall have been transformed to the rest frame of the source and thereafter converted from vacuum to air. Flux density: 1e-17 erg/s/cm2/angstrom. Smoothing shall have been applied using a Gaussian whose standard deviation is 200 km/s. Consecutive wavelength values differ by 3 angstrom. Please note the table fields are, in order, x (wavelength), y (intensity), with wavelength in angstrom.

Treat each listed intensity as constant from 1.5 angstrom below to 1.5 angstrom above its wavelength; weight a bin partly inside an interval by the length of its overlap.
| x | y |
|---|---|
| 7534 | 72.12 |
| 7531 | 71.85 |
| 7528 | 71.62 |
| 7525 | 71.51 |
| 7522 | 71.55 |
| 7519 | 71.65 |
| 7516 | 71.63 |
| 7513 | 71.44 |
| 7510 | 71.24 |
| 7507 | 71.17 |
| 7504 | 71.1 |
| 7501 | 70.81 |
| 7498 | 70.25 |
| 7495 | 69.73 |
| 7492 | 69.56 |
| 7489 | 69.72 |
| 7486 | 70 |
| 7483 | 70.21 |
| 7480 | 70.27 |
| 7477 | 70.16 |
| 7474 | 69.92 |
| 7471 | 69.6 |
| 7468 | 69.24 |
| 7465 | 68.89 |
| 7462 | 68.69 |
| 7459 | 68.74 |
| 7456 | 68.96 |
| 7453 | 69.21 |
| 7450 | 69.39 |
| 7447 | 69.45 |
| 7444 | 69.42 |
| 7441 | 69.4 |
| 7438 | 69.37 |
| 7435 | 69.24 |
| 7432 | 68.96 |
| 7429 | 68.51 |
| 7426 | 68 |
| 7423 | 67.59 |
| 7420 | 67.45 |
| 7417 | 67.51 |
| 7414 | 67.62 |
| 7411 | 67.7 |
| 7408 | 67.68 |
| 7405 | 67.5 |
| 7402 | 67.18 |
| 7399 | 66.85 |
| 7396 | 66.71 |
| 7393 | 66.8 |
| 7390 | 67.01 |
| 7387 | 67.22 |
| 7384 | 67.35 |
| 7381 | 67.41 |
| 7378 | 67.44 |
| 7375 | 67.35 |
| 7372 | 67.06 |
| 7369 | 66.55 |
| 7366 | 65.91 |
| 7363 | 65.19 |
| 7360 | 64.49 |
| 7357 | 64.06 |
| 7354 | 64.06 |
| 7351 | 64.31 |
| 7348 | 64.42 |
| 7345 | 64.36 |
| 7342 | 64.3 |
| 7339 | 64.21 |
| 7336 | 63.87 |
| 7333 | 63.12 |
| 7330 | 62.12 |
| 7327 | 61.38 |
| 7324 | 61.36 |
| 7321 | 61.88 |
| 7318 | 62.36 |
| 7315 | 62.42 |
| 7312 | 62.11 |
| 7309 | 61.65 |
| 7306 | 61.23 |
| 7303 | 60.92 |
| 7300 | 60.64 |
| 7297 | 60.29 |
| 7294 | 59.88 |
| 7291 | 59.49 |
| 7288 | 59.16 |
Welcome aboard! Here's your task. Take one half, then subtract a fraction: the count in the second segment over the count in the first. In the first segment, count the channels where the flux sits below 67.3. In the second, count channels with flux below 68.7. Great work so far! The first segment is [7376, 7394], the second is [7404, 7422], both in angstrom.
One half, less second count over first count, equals -1.5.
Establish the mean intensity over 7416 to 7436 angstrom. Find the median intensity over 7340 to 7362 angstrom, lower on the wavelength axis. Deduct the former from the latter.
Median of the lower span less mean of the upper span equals -4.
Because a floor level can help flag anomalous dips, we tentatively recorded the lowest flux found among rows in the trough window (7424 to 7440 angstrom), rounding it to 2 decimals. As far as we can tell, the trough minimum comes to 68.00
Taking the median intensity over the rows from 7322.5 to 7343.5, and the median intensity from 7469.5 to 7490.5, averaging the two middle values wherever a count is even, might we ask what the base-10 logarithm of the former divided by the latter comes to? -0.045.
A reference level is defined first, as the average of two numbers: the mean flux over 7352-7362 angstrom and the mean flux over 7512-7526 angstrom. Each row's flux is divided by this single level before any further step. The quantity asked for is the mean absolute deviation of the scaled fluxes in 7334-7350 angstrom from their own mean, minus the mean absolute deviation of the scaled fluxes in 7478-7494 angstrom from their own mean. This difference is -0.0014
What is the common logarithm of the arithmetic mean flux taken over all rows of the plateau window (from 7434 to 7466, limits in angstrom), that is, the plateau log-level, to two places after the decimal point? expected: 1.84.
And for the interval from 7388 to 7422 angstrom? 1.83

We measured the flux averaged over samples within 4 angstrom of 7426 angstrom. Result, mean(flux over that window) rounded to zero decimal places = 68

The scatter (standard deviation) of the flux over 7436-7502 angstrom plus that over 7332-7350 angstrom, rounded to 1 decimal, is 1.0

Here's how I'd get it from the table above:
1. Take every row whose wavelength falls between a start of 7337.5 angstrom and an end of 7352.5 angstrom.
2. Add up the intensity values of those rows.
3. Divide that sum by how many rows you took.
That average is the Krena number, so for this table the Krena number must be 64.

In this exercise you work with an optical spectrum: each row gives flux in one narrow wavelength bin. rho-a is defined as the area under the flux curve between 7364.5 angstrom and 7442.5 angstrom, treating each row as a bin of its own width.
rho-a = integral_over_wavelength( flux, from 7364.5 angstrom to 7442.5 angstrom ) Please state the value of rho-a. 5272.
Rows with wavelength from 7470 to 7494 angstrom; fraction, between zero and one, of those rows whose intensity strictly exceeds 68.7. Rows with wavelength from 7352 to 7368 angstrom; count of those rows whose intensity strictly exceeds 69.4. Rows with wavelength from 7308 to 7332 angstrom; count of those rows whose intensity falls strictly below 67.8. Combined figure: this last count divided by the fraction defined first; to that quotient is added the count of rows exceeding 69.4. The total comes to 8.0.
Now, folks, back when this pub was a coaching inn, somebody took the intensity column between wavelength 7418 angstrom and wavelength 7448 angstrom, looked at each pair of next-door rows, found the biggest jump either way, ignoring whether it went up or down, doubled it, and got 1.02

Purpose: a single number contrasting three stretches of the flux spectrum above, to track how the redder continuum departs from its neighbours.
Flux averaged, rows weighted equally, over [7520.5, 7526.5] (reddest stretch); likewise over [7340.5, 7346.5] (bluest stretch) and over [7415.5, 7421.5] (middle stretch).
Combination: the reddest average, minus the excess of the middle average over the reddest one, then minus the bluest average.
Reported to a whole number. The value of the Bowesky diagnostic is 11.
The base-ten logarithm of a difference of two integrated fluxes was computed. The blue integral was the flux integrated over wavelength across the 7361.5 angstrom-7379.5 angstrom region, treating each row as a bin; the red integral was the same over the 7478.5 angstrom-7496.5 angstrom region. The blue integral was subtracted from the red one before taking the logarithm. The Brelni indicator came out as 1.78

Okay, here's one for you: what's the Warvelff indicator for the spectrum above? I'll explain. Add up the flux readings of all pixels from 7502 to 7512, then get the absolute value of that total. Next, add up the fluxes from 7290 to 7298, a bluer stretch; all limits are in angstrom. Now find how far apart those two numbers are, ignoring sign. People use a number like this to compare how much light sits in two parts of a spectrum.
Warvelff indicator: 34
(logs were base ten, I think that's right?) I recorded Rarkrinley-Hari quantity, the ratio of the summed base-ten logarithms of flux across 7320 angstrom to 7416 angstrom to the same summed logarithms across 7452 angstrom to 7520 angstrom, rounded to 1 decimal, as 1.4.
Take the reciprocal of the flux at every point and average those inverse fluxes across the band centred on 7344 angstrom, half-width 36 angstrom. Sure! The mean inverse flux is 0.0156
